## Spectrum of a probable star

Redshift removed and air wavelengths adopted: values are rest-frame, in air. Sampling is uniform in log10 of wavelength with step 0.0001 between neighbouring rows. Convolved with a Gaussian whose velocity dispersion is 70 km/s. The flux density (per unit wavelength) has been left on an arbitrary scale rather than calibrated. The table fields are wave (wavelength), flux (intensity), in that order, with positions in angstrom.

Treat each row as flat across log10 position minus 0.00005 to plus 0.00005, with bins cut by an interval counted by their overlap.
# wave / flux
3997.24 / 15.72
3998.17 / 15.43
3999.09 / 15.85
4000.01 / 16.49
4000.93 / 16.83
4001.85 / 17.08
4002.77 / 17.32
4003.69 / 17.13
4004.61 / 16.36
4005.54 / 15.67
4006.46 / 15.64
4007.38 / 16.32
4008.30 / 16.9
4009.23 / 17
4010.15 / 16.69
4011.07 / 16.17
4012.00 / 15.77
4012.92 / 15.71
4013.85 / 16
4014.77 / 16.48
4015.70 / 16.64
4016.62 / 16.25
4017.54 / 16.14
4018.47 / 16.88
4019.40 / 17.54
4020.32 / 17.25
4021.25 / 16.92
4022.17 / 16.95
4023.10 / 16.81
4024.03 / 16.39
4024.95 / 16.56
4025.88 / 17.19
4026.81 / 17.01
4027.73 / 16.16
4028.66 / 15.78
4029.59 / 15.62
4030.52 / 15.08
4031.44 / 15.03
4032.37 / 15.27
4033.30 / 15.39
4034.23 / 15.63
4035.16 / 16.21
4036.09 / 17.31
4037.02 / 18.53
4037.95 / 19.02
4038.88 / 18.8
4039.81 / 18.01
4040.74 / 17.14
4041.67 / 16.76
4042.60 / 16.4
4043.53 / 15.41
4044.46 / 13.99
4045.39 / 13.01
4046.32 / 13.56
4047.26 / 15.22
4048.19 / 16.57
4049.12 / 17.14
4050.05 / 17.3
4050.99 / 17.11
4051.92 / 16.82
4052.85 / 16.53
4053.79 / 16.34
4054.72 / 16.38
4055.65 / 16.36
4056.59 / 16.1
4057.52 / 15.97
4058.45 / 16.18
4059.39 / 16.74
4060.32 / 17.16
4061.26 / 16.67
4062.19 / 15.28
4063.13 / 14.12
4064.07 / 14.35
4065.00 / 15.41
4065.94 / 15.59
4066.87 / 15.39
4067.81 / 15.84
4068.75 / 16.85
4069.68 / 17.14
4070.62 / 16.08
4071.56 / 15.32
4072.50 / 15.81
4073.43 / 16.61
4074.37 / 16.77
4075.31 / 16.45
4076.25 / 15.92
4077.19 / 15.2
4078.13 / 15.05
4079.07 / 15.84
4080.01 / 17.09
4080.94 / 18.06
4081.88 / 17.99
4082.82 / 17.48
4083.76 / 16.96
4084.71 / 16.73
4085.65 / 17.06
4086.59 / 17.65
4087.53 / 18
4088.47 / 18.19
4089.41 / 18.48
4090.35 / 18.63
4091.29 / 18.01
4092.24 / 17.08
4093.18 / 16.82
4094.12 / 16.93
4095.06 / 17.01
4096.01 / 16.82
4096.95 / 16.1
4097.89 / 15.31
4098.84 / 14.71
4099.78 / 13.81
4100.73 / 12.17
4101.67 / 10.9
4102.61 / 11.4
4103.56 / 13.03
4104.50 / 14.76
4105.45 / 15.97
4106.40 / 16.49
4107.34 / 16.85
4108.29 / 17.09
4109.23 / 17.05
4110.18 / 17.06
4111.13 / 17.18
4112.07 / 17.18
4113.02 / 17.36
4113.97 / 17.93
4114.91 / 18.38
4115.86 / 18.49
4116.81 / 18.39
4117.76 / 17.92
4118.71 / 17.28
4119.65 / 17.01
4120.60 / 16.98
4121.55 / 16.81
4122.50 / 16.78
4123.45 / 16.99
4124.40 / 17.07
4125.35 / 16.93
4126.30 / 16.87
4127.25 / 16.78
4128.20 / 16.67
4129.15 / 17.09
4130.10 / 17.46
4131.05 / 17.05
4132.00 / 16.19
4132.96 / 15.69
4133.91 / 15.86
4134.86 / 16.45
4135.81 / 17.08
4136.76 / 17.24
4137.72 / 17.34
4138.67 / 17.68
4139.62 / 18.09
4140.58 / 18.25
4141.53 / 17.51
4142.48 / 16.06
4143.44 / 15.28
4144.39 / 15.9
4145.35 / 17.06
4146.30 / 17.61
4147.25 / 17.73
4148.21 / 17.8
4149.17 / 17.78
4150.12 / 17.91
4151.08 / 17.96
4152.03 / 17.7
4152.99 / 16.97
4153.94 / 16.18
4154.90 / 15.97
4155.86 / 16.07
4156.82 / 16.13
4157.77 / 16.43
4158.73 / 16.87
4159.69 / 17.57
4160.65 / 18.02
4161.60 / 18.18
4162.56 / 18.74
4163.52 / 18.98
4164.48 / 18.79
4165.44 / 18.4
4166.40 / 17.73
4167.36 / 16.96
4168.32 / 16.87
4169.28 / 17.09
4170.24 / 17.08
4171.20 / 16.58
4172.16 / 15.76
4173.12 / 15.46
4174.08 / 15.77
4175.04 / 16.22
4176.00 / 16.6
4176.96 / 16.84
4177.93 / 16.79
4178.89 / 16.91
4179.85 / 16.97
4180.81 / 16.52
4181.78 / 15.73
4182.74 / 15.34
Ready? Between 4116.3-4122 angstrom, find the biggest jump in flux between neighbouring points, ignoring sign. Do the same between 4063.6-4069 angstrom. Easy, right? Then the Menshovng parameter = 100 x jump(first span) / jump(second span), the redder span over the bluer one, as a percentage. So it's 60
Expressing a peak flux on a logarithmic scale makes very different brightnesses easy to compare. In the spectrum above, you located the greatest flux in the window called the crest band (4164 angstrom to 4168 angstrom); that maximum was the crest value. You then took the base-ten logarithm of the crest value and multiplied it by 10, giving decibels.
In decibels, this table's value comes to 12.74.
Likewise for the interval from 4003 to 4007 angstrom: 12.34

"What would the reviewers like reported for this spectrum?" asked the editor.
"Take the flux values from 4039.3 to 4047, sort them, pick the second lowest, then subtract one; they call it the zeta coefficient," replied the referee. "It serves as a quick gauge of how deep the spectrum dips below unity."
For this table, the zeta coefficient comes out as 12.6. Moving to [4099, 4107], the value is 10.4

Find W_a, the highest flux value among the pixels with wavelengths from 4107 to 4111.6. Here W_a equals 17.18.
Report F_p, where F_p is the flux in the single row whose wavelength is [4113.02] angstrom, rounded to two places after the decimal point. 17.36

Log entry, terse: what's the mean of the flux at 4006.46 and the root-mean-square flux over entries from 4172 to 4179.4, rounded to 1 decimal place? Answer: 16.0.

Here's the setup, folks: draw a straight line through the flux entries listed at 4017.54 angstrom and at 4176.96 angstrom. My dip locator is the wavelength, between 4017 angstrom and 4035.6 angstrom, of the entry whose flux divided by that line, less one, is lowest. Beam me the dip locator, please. 4031.44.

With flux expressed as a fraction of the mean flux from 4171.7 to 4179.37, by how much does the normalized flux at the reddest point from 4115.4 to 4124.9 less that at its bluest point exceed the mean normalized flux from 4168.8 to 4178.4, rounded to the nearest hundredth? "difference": -1.09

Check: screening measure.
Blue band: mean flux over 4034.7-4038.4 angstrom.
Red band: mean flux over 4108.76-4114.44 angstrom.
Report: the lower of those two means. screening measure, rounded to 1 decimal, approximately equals 17.3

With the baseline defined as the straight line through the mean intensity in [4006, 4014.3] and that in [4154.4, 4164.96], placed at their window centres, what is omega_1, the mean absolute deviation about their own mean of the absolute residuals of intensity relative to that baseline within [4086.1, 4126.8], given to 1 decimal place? 1.0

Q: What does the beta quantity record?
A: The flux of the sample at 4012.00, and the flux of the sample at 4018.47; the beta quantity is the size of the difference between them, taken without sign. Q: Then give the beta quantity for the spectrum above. 1.1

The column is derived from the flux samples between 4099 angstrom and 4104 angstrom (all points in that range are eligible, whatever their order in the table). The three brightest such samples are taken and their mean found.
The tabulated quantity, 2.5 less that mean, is -10.5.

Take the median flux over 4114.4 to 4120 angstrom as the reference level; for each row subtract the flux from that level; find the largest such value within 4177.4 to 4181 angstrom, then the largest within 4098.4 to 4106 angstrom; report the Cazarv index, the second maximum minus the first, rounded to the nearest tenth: 5.6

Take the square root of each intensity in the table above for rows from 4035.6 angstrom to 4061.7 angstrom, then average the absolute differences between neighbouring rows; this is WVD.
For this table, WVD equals 0.070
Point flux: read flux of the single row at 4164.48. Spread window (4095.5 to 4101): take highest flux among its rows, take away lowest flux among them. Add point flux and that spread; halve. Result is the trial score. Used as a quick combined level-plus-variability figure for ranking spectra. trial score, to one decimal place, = 11.7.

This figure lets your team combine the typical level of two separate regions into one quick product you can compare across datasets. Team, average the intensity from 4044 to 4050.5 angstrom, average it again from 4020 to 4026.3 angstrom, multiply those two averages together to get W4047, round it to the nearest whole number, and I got 257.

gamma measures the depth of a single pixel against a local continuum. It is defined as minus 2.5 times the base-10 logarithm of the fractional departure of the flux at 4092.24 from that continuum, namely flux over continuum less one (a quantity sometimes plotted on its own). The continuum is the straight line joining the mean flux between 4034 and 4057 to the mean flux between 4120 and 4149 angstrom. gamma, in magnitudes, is 4.2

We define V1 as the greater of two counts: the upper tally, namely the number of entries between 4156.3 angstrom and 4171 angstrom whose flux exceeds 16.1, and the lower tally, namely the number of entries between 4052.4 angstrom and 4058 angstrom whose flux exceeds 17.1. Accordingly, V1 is 15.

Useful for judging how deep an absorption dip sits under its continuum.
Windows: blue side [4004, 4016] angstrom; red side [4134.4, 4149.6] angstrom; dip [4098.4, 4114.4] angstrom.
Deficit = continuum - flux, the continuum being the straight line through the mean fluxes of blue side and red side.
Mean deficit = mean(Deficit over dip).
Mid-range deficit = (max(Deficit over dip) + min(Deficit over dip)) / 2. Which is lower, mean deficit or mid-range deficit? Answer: 1.6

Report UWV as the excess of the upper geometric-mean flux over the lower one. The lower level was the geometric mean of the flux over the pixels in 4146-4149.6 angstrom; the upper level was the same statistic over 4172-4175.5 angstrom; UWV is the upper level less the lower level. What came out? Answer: -1.93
